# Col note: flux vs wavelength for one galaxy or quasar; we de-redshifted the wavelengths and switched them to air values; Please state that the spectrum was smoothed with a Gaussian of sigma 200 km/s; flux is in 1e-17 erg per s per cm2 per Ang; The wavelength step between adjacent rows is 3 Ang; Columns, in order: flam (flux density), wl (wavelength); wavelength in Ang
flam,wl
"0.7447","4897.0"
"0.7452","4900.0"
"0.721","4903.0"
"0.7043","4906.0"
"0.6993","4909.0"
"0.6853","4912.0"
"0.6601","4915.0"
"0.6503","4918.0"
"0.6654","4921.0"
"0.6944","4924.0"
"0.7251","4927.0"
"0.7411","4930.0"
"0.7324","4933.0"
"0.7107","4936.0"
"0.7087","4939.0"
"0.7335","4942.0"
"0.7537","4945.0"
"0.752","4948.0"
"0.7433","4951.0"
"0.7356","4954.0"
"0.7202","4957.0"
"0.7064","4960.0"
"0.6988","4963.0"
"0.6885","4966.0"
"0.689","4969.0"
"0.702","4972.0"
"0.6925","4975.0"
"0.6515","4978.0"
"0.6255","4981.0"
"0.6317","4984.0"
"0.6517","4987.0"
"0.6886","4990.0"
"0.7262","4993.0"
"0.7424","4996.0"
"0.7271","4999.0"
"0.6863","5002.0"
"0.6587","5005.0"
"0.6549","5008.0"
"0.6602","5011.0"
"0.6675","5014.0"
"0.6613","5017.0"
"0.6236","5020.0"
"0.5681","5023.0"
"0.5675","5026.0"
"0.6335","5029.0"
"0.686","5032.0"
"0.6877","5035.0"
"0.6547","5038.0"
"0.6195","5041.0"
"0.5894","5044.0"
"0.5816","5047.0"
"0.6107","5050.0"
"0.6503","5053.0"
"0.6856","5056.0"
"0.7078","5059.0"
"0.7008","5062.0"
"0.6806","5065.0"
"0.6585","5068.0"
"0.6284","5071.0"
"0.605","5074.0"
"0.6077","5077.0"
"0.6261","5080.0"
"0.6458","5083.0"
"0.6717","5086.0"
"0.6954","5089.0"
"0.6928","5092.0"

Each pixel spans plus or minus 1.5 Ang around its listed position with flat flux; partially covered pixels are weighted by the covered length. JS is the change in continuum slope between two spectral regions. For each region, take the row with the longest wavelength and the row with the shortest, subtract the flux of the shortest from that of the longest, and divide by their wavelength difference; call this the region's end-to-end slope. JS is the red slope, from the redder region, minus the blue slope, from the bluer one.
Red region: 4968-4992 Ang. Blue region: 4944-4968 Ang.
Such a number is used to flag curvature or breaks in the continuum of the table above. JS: 0.0031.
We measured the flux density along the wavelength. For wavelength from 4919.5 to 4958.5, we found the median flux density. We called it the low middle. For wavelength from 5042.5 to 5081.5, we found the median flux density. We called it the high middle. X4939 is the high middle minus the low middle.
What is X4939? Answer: -0.104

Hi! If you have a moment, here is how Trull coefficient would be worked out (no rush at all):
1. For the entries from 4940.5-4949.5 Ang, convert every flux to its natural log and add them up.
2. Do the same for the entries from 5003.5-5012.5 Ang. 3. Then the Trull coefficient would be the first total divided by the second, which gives 0.70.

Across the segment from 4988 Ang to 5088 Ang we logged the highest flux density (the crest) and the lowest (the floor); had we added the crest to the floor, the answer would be 1.31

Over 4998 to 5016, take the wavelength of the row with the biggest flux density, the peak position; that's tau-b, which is 4999.0 Ang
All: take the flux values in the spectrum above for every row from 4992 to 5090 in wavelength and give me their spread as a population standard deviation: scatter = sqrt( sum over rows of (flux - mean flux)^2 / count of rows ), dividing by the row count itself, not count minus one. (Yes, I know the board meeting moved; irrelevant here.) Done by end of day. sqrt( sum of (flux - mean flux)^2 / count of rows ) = 0.045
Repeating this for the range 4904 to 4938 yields 0.028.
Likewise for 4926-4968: 0.019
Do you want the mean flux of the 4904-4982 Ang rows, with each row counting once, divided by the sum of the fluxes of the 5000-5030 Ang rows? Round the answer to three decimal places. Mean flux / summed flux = 0.110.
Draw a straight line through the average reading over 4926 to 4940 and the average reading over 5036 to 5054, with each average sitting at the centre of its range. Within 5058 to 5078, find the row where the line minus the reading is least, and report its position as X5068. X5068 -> 5059.0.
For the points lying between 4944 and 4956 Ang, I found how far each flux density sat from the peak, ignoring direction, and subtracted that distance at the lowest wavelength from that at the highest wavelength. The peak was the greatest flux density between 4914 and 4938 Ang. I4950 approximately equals -0.01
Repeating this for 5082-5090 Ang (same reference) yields -0.05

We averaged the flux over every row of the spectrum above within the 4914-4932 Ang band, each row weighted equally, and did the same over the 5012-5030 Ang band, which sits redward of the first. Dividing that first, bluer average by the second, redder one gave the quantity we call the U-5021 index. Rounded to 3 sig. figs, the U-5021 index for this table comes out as 1.11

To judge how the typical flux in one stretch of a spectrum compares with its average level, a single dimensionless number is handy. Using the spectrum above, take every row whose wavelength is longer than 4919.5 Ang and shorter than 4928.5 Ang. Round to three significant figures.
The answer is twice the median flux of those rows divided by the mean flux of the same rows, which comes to 2.00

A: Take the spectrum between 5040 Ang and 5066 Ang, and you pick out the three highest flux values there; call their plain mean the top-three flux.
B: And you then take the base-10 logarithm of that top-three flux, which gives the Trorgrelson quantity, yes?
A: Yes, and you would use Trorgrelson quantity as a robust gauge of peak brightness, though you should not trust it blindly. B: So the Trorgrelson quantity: -0.156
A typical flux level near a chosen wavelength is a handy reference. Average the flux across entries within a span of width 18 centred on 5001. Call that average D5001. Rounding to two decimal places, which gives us 0.70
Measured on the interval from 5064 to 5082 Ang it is 0.63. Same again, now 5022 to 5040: 0.63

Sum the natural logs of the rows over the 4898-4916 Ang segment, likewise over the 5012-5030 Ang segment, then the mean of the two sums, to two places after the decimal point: -2.50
